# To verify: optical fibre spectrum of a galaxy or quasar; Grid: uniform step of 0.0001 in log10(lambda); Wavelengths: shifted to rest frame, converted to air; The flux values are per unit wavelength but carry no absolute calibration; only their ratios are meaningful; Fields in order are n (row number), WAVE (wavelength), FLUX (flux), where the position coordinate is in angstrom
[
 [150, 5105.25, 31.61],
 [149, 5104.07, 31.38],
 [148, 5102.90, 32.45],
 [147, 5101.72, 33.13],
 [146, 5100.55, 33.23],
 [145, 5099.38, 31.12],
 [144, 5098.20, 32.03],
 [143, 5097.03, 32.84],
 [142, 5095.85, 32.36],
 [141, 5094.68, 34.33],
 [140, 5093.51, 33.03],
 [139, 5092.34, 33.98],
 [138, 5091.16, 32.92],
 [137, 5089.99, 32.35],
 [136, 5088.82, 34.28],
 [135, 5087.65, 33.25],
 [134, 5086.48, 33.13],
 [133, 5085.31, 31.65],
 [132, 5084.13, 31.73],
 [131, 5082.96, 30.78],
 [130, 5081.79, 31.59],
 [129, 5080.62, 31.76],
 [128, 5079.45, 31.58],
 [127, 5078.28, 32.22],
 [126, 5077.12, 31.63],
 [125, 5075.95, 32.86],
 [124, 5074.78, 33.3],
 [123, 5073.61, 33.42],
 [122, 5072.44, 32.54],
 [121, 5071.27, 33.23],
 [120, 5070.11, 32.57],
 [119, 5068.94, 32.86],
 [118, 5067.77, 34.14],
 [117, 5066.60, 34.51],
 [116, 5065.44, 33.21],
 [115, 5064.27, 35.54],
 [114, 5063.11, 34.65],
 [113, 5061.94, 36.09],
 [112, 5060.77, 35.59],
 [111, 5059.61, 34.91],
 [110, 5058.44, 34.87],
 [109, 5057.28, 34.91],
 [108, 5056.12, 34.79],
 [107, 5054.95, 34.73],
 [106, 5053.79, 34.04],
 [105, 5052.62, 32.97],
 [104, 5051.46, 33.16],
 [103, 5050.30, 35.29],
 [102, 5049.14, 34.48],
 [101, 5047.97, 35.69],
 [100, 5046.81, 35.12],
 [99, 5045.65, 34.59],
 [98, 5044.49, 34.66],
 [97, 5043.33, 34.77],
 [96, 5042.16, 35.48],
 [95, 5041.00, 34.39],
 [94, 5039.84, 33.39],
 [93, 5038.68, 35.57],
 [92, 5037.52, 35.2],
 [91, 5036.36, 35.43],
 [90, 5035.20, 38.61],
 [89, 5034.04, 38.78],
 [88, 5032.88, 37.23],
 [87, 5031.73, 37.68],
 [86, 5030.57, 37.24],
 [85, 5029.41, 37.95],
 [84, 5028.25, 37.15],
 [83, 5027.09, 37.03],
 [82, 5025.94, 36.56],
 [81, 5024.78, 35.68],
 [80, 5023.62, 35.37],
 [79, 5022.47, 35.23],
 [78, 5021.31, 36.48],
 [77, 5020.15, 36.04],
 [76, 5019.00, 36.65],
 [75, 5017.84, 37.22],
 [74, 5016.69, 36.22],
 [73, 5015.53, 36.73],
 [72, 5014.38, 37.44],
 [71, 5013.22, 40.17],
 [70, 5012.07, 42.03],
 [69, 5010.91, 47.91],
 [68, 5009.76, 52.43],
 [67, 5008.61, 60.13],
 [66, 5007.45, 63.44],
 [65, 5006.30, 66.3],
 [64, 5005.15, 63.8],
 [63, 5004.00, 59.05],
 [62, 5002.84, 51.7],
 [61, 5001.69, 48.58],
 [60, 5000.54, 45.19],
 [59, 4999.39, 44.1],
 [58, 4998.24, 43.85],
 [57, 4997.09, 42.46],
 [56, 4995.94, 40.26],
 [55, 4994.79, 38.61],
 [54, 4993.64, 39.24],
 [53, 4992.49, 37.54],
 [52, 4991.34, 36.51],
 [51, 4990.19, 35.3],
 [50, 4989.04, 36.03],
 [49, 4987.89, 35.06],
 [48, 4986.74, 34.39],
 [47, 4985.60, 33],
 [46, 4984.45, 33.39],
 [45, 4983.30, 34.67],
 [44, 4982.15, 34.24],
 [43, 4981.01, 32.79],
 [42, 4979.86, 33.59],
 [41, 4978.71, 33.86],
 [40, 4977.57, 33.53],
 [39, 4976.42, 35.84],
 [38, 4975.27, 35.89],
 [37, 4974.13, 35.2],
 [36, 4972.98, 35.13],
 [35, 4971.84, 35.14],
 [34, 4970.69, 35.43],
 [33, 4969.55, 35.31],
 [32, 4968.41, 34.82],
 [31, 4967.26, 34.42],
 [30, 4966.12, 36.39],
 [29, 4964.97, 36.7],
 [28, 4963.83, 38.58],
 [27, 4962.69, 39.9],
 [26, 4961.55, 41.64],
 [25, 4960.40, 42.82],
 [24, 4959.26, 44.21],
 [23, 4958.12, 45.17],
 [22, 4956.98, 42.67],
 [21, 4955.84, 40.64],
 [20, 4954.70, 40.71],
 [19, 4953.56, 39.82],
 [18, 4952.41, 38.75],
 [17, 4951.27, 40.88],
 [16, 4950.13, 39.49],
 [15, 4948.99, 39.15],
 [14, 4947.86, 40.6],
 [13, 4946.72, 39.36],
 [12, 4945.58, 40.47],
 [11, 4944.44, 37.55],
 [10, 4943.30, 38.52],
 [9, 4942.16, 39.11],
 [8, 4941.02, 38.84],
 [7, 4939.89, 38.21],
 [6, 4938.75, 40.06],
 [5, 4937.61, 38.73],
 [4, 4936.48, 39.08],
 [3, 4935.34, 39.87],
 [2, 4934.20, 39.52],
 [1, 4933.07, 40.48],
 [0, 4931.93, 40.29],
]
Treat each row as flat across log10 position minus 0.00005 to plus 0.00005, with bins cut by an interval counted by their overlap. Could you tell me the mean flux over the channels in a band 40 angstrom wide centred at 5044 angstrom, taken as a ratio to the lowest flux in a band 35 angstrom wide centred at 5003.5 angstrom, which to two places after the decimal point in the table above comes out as 1.03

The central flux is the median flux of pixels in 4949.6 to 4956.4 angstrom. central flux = 40.2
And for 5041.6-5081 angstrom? 34.5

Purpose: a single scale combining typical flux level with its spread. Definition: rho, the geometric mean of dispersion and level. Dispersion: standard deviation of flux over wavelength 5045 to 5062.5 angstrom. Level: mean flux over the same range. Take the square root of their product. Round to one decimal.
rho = 5.4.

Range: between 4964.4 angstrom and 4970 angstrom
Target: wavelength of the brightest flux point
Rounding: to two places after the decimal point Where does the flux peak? 4964.97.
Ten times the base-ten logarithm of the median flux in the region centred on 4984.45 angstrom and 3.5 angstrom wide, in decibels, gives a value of 15.2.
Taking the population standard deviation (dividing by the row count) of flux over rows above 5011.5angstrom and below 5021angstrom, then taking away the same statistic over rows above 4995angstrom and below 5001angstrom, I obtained 0.3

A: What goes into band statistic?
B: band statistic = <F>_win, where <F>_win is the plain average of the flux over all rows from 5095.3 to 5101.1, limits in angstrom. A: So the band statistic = 32.3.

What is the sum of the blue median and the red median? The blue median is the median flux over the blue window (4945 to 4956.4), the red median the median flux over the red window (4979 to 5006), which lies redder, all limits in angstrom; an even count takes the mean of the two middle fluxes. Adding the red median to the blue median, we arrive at 78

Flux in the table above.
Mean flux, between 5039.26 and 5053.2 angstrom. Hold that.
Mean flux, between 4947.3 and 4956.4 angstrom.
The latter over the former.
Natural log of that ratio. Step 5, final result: 0.15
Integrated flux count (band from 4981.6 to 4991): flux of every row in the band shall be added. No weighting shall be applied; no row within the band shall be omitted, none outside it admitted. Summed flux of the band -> 276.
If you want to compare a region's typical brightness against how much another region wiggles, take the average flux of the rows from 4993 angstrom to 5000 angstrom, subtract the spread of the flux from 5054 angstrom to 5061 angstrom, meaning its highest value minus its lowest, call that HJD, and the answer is 40.6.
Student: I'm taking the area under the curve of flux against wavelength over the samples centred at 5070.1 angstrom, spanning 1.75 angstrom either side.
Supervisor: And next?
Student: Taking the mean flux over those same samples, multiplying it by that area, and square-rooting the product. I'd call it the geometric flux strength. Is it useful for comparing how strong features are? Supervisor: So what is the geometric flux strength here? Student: 62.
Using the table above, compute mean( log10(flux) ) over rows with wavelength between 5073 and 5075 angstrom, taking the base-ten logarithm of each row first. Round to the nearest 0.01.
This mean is 1.52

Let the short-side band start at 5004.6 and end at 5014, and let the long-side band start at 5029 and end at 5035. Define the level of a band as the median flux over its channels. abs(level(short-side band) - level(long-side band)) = 19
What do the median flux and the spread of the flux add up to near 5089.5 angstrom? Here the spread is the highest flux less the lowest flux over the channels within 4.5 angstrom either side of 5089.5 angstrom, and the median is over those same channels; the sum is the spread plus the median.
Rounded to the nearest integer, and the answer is 36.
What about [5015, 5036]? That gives 40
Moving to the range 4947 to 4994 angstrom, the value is 48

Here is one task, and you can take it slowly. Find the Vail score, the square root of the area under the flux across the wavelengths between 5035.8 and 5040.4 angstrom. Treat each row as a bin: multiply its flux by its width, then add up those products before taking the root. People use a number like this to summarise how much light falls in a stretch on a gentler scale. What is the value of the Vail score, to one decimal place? 12.7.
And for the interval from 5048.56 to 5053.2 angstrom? 12.6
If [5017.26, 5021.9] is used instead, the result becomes 13.0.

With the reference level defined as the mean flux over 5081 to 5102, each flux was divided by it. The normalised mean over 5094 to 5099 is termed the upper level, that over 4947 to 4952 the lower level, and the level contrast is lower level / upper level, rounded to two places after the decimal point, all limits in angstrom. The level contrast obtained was 1.22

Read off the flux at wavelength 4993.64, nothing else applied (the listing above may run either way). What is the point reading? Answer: 39.24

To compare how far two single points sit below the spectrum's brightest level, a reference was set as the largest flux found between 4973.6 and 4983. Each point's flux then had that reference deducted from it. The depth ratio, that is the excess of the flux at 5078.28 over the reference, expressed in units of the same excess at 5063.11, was 3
